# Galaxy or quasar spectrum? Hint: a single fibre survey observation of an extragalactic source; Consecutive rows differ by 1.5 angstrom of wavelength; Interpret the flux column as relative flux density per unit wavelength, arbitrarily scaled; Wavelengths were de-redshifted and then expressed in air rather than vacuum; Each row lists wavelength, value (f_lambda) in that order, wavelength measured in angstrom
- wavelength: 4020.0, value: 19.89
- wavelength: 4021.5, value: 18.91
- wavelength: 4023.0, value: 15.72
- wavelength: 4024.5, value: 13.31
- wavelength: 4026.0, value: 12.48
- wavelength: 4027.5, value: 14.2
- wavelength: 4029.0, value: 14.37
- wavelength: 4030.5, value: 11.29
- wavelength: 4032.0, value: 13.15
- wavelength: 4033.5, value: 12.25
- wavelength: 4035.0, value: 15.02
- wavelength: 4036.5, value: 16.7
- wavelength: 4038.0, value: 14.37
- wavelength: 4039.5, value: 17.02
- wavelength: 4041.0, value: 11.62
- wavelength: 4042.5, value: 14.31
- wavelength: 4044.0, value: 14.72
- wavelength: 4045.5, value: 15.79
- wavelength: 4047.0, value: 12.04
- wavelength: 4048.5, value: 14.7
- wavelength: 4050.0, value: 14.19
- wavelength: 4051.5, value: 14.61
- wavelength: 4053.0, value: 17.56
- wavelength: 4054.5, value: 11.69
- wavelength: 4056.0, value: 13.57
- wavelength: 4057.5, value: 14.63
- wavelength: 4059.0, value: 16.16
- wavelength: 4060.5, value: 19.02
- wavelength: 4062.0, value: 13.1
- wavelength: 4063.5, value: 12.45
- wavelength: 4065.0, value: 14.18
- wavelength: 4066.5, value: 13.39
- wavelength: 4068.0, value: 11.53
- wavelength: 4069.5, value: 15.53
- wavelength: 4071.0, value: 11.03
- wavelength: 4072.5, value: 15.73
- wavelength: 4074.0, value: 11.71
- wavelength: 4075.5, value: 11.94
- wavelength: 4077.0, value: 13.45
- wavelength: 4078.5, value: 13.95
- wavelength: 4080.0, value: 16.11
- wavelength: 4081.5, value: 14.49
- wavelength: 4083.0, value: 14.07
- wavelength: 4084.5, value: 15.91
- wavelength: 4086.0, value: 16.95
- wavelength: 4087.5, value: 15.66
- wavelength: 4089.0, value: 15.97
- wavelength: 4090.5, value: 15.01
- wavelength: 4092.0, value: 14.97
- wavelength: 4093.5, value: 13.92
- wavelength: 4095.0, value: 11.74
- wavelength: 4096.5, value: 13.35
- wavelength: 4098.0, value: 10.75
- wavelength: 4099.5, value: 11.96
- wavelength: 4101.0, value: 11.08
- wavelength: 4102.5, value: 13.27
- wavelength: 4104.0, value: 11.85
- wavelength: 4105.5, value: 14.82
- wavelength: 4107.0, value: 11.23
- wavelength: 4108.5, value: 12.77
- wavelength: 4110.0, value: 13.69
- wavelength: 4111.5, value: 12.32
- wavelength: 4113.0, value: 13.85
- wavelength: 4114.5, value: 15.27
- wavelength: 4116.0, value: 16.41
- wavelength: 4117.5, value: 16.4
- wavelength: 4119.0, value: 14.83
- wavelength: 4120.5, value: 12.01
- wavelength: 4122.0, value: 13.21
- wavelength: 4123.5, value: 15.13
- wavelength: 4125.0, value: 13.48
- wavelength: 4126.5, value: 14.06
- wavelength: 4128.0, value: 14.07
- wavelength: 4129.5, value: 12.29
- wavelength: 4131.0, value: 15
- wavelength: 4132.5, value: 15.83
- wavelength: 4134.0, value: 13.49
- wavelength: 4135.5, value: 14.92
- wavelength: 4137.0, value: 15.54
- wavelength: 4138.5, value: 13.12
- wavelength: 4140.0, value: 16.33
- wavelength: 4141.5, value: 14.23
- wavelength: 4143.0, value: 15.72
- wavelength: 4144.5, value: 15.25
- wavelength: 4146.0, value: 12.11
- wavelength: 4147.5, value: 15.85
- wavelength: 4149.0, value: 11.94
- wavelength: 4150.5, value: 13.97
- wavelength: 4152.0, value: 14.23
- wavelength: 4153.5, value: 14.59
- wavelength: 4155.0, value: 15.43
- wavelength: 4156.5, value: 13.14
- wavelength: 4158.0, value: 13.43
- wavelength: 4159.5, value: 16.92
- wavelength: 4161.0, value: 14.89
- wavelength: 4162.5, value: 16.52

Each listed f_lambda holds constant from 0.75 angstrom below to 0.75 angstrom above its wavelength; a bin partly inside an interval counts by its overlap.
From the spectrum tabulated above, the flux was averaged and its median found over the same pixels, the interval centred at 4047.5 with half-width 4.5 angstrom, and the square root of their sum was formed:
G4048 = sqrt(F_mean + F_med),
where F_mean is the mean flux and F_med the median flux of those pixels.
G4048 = 5.38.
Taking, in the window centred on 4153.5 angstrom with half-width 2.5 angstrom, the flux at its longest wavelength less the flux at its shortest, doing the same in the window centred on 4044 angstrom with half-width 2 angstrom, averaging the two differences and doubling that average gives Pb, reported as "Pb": 2.7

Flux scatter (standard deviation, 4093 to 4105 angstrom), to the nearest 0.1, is 1.1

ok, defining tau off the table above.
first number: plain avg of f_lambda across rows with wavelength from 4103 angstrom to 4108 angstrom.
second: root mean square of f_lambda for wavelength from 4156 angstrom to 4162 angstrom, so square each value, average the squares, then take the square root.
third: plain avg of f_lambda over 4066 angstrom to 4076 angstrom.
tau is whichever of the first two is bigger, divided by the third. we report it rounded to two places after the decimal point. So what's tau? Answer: 1.13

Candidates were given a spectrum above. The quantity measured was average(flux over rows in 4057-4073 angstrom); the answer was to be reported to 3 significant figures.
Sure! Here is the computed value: 14.2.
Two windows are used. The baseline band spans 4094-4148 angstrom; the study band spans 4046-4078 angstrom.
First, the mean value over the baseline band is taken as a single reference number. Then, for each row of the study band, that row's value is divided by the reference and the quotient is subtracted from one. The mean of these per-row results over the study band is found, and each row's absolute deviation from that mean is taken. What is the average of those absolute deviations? 0.118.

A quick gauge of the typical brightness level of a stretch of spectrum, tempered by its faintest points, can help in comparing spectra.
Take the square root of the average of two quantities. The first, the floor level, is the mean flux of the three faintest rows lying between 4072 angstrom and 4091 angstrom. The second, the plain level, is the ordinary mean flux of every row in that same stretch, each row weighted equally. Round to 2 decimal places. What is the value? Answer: 3.68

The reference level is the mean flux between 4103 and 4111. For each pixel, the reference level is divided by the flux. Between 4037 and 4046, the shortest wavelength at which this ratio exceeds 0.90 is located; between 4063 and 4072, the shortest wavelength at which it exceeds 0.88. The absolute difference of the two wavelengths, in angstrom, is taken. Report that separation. 22.5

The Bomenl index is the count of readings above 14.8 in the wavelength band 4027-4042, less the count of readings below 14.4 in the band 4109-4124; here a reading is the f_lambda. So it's -2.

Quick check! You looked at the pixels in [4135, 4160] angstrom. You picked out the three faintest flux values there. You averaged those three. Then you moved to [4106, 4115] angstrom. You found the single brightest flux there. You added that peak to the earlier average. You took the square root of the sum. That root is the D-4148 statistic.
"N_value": 5.26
